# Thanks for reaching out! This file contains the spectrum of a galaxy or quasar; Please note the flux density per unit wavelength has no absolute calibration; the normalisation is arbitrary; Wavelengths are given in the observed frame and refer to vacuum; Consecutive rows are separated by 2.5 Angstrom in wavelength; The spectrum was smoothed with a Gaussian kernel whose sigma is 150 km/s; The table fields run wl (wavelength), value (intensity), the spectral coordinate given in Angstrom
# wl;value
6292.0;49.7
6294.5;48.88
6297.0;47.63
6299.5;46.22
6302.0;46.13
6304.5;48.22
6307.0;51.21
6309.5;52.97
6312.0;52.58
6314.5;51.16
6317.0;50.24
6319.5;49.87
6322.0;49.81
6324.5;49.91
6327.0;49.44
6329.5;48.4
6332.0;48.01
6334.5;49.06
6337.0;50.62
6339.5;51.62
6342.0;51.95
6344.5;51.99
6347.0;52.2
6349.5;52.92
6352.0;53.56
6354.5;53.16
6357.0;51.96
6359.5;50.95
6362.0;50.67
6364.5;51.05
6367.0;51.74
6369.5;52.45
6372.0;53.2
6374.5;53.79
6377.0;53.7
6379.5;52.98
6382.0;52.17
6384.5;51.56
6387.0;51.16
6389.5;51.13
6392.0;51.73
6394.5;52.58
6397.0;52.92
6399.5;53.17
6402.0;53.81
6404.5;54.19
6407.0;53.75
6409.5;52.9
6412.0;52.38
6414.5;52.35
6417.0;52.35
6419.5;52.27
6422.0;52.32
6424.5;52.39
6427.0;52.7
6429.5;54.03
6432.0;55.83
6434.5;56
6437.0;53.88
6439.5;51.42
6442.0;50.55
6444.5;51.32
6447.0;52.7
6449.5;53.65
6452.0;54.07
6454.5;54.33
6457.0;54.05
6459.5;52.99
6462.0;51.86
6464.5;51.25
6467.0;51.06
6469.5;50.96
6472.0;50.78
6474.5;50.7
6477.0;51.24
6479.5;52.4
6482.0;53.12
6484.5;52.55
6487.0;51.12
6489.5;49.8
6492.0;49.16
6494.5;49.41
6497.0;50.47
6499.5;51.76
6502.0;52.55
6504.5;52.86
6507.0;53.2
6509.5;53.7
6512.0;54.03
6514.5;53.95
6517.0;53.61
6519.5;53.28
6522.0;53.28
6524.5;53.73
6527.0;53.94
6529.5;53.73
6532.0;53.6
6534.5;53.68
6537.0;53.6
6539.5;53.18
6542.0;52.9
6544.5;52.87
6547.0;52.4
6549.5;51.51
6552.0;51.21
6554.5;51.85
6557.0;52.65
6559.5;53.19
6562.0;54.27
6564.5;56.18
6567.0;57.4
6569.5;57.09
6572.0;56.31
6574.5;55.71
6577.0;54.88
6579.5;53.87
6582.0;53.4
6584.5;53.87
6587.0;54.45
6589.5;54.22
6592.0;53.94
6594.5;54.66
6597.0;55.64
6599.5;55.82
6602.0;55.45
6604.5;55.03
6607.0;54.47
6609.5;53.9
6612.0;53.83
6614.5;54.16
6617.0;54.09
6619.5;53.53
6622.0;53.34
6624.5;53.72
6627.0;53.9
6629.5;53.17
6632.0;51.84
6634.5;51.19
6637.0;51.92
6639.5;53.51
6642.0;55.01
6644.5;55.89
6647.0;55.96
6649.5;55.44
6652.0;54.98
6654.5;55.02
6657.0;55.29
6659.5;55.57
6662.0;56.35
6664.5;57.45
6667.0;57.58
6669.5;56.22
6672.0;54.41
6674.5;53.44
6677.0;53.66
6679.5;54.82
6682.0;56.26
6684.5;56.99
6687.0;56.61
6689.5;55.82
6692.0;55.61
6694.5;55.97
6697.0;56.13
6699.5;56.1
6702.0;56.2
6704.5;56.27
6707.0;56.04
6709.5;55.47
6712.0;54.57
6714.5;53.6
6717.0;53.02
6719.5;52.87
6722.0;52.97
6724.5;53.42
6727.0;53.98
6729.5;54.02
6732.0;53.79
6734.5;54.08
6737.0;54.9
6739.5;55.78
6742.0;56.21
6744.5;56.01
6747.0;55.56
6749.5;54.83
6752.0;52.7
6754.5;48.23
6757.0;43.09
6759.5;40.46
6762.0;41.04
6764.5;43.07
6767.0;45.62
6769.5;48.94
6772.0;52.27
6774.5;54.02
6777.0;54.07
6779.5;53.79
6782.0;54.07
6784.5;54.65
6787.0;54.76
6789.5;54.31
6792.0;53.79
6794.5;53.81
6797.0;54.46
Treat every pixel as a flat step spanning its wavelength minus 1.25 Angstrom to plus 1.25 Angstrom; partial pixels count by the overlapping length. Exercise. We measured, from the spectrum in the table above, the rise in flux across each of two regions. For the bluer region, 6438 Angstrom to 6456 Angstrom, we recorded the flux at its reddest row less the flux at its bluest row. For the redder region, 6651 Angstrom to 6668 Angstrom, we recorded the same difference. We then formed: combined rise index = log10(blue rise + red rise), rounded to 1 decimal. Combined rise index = 0.7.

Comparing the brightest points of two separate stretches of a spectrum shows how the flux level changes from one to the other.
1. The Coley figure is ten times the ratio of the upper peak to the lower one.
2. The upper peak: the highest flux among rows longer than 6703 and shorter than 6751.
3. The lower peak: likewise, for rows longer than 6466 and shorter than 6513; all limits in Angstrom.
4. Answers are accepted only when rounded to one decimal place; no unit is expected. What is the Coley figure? 10.4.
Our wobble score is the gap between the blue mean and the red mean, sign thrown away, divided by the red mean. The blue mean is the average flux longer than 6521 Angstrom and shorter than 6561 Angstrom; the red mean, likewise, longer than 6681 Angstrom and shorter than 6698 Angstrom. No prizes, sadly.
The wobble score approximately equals 0.06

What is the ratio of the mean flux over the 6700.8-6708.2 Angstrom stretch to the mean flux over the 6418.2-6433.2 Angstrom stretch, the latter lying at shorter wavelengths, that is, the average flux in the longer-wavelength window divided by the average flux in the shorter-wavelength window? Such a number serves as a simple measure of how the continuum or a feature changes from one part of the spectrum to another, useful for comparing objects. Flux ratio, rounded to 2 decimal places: 1.05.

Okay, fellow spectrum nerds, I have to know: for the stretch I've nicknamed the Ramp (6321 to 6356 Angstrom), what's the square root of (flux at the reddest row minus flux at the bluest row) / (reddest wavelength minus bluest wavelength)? 0.32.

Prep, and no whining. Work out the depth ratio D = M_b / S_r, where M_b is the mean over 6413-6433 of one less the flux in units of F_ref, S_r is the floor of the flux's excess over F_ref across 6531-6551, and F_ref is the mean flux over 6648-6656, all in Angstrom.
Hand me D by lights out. -0.011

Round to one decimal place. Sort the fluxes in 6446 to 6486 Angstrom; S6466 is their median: 52.5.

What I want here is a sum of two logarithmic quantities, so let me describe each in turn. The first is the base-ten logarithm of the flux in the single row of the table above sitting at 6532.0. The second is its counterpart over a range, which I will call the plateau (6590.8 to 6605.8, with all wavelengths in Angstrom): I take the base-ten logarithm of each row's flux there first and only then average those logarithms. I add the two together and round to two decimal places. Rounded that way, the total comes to 3.47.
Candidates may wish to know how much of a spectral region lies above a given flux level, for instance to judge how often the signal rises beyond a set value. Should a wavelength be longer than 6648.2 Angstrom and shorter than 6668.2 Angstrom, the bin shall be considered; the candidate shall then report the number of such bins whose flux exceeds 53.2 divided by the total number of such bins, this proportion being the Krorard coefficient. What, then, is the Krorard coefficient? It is 1.0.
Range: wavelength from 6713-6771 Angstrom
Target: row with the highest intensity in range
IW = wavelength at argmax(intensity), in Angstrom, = 6742.0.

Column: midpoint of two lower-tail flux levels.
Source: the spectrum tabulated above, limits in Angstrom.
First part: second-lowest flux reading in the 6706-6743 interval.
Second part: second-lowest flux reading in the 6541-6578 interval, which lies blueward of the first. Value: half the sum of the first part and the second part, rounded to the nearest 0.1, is 52.2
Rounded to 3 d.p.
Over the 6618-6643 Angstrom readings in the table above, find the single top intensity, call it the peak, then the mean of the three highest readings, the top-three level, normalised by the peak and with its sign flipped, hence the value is -0.985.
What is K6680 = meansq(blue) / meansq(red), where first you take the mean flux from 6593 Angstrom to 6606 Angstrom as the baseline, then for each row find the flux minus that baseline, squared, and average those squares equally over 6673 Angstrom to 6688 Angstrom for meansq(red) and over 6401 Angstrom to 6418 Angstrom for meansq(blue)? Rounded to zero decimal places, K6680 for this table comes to 3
